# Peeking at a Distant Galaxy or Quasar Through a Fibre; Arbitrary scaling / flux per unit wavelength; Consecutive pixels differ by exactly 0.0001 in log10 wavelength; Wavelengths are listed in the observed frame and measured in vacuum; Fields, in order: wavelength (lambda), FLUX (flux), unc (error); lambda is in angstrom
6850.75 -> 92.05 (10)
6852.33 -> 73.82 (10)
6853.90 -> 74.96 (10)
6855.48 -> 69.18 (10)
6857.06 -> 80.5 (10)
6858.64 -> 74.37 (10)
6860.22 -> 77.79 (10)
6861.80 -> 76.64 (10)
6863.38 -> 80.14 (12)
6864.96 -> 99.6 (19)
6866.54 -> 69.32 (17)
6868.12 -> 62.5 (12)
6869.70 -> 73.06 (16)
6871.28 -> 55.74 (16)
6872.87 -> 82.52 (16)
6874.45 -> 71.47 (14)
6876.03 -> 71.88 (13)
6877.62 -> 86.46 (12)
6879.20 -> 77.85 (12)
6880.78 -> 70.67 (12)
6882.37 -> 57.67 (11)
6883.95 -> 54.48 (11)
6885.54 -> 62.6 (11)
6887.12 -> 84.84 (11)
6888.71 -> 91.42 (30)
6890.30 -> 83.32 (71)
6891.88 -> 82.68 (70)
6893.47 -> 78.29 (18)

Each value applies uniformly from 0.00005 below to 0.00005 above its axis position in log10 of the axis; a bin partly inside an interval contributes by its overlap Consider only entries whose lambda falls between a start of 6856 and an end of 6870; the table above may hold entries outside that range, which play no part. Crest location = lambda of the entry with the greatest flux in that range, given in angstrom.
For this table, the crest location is 6864.96 angstrom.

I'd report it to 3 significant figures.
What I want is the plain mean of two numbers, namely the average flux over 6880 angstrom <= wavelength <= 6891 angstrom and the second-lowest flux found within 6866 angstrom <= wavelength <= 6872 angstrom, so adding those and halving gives 67.3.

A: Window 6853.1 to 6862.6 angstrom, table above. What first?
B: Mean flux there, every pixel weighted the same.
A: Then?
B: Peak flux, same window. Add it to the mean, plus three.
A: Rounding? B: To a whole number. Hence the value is 159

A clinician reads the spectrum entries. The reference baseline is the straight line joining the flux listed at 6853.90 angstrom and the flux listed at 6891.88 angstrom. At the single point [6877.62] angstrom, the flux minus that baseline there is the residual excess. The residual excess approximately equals 6.7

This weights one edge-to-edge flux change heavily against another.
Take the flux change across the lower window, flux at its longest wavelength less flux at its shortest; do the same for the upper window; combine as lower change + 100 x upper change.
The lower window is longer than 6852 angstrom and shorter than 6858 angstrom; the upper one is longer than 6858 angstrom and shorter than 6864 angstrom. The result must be 584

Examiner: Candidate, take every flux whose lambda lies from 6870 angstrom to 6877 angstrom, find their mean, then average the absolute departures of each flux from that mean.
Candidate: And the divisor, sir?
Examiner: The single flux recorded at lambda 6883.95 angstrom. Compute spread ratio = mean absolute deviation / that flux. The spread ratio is 0.13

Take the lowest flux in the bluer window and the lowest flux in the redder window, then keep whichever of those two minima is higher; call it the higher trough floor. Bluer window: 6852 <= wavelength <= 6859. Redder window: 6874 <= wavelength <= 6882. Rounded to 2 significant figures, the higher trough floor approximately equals 71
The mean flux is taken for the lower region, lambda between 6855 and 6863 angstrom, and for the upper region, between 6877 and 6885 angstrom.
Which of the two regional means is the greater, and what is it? 76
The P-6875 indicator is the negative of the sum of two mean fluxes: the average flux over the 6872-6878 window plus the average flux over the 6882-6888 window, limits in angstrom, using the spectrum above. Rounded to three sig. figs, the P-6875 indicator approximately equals -143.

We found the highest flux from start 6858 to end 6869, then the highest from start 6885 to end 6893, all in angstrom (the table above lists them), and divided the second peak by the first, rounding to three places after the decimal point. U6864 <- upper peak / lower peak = 0.918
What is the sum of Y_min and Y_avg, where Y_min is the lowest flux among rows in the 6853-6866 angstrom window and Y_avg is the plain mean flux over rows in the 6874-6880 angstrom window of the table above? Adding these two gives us 146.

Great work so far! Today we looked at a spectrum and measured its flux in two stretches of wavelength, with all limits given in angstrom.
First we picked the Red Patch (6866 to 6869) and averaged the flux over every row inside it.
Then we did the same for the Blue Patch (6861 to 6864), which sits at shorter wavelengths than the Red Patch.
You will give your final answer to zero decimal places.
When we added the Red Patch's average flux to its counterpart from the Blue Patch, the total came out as 144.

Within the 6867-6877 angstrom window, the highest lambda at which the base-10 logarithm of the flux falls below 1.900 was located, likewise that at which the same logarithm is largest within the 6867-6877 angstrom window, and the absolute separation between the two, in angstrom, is 3.2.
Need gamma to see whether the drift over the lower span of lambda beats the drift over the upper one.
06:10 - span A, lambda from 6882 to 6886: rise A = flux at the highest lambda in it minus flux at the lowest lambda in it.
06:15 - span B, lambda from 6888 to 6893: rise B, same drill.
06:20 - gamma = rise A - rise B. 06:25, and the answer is 14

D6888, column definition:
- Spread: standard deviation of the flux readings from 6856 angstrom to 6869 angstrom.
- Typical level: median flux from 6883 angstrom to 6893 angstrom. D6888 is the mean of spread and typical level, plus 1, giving 48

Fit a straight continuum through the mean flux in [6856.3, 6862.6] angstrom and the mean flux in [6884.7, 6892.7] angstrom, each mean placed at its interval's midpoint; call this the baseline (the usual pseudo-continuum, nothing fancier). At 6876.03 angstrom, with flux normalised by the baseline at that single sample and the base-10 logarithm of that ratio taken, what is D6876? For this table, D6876 -0.043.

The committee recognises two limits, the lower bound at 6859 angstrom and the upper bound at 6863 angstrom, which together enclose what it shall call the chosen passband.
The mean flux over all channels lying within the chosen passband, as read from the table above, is 77.2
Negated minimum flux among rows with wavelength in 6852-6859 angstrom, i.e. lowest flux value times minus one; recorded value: -69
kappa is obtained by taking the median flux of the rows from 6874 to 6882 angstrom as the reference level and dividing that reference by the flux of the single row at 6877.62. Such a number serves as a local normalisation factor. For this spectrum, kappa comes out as 0.83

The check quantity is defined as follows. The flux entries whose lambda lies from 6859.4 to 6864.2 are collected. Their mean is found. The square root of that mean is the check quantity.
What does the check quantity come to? 8.8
